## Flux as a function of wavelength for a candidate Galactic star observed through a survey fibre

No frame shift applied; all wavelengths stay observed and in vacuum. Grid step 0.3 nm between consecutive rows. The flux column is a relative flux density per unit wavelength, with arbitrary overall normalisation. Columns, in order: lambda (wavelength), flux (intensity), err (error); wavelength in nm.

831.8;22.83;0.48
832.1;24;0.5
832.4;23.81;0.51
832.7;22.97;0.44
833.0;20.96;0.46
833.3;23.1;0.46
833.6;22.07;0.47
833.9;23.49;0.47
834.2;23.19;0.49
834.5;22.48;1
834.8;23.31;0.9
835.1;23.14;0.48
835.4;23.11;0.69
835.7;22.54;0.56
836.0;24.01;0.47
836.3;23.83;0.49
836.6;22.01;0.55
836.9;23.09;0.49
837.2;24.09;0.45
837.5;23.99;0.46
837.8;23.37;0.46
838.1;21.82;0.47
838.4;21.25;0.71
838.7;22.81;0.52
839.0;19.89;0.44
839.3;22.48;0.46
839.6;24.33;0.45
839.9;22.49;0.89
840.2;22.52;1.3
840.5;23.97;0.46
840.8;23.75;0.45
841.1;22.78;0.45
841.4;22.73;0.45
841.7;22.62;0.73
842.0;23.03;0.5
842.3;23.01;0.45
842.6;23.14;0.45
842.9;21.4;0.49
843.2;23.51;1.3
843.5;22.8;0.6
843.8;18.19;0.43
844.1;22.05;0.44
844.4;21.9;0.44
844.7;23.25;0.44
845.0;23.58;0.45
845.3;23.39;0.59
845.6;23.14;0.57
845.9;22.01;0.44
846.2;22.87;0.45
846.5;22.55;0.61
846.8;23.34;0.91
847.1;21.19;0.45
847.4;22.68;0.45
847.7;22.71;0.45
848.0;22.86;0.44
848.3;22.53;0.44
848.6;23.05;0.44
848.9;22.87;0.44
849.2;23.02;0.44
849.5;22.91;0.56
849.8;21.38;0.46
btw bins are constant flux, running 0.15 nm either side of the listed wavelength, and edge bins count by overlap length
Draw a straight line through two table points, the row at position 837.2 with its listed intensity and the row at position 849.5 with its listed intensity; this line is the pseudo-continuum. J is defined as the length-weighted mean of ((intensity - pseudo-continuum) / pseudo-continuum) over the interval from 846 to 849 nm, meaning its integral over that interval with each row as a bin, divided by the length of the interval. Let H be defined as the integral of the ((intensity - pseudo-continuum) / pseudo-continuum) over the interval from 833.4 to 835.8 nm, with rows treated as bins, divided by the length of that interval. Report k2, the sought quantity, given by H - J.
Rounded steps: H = -0.058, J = -0.020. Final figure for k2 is -0.038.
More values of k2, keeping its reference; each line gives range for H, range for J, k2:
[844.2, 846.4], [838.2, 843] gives 0.027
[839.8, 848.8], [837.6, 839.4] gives 0.050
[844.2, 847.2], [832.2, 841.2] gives 0.028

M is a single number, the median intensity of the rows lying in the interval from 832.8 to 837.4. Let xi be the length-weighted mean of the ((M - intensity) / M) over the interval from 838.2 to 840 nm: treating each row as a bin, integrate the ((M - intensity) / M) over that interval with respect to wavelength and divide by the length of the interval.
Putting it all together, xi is 0.040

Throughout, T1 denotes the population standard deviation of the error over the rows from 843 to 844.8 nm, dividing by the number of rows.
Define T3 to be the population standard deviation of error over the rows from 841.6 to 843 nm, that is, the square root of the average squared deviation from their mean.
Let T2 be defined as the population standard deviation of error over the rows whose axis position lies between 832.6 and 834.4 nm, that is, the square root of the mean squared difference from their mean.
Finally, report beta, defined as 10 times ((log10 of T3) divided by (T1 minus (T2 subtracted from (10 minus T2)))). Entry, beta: 1.0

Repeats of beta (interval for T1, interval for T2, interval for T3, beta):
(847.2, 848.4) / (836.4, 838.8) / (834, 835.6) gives 0.7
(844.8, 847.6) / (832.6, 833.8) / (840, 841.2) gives 0.4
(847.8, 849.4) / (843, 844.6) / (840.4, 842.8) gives 1.1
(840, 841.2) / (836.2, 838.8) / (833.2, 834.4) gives 2.1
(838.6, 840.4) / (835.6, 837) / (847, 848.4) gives 2.4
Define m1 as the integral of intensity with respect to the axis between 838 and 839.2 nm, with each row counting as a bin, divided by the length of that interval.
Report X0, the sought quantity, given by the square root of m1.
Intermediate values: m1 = 21.5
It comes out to 4.634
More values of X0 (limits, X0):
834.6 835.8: 4.798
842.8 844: 4.637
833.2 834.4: 4.789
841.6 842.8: 4.785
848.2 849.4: 4.784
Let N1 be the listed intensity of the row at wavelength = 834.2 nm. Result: 23.19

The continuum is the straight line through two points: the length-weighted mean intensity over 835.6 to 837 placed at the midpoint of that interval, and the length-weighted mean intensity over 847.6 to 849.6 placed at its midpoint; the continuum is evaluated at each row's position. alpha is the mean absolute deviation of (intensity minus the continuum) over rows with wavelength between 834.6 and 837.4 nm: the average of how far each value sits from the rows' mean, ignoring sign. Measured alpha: 0.5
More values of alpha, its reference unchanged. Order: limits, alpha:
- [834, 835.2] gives 0.3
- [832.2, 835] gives 0.7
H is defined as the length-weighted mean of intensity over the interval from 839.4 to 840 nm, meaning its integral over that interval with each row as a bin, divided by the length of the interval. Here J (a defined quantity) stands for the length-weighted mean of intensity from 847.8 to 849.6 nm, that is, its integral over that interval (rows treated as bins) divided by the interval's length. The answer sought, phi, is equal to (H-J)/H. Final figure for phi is 0.023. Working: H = 23.4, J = 22.9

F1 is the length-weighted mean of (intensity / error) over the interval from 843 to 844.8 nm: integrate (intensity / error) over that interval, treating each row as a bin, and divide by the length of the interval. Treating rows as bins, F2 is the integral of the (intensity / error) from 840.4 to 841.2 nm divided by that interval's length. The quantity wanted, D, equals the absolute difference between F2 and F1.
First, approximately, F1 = 41.6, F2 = 52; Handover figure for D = 10.3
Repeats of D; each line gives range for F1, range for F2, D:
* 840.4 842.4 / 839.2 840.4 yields 11.0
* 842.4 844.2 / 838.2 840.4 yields 2.3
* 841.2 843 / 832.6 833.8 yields 2.8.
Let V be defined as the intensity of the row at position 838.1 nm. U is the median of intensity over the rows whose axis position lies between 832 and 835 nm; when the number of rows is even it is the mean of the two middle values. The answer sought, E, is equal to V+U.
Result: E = 45.0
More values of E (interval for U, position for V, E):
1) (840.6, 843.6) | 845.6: 46.0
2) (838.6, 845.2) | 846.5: 45.3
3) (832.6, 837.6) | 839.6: 47.4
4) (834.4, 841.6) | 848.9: 45.8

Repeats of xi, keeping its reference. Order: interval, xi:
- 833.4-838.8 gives 0.006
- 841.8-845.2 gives 0.032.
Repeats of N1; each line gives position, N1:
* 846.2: 22.87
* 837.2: 24.09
